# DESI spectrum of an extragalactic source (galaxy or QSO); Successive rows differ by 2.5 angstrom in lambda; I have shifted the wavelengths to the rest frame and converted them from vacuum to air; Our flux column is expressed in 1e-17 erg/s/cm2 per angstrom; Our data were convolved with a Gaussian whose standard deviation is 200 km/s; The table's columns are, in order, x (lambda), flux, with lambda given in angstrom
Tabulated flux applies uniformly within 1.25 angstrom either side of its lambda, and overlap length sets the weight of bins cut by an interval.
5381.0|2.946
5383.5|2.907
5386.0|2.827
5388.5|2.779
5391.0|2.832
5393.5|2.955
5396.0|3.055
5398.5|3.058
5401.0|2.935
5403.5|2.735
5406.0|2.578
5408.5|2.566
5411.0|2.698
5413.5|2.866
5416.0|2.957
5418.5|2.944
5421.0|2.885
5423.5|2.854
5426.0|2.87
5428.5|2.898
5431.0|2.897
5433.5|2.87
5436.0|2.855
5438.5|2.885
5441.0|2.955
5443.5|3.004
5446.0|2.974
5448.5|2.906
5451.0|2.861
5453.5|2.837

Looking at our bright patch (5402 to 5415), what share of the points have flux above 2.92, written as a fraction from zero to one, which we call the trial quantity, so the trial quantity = 0.00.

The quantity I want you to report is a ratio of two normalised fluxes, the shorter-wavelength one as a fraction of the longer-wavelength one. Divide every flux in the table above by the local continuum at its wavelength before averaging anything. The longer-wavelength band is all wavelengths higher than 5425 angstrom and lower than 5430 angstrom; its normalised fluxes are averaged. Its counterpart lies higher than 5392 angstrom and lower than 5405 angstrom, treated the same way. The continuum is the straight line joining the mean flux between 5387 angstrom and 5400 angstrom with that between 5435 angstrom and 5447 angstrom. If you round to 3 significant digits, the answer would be 1.02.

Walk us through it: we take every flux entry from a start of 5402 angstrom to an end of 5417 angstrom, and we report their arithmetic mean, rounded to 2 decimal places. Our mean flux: 2.73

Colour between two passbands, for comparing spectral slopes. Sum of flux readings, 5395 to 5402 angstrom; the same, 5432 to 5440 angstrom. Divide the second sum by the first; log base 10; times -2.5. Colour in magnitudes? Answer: 0.05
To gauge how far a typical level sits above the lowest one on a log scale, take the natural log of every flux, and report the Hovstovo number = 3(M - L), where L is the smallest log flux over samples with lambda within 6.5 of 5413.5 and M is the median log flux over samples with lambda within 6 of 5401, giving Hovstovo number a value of 0.40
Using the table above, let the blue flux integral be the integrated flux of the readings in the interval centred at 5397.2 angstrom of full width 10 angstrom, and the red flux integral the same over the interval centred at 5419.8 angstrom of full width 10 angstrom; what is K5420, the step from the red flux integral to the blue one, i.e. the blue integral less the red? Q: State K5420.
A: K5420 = 0.9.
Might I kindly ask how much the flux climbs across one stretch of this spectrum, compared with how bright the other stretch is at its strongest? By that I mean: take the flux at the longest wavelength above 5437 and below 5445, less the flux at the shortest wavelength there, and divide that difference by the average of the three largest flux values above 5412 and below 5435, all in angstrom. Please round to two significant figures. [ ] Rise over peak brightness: 0.041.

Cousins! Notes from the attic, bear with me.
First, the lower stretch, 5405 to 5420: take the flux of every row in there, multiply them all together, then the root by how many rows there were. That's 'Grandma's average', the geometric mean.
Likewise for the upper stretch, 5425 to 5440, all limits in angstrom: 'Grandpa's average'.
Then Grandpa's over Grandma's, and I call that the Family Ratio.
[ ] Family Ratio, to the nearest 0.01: 1.04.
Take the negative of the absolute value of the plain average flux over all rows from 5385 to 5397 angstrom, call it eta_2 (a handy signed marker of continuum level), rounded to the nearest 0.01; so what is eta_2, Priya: -2.89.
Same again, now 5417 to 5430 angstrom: -2.89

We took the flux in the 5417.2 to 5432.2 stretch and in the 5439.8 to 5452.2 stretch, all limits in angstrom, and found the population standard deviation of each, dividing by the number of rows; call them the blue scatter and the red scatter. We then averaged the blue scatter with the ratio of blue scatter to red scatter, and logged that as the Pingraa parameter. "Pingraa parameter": 0.29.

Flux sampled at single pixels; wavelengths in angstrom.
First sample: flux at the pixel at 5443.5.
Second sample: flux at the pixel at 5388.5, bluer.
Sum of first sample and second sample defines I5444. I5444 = 5.78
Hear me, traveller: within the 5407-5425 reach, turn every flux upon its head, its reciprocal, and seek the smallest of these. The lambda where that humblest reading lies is 5416.0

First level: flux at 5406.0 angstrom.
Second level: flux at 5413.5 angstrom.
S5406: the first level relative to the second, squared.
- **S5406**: 0.81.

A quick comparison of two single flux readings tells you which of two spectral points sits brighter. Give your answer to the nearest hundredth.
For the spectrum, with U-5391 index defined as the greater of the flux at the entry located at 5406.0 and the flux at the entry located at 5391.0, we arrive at 2.83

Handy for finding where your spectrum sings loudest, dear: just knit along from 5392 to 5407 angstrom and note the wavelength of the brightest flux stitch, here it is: 5398.5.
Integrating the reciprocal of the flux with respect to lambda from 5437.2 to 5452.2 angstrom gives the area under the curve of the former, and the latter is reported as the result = 5.12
